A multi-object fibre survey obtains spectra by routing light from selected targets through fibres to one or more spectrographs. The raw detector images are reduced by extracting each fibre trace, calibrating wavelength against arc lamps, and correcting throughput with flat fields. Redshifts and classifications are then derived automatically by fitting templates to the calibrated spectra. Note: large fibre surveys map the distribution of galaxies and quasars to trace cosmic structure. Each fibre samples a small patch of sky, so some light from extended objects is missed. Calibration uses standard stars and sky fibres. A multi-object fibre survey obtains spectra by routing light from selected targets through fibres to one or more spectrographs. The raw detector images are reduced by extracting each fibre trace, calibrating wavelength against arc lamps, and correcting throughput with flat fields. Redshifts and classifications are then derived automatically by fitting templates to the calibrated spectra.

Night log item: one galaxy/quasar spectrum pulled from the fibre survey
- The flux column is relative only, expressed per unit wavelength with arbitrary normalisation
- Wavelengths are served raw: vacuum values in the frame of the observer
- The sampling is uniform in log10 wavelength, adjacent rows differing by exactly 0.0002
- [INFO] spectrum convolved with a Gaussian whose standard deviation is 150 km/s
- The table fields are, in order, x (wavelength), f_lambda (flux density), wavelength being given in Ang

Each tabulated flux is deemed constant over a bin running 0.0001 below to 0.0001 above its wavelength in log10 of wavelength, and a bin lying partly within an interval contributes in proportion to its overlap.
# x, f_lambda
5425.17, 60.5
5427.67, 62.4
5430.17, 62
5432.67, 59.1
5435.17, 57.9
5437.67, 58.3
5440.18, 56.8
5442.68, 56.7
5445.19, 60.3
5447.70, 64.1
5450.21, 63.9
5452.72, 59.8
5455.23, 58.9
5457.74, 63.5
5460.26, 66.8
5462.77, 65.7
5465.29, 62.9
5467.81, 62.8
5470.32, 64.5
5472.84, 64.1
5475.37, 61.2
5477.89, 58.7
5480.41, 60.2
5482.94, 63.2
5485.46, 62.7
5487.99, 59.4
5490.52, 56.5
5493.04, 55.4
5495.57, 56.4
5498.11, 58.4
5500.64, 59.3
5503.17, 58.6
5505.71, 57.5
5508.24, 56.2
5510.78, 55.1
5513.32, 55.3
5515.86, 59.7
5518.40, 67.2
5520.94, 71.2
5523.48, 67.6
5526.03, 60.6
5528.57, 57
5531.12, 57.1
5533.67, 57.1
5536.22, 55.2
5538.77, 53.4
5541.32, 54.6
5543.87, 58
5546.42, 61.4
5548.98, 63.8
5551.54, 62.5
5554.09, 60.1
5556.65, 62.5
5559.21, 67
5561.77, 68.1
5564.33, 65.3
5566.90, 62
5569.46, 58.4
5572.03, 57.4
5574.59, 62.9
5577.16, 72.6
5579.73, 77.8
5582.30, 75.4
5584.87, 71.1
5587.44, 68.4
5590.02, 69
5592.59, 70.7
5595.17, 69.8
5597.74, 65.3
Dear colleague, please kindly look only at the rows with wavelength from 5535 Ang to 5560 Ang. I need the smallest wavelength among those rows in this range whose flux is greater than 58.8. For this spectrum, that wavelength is 5546.42 Ang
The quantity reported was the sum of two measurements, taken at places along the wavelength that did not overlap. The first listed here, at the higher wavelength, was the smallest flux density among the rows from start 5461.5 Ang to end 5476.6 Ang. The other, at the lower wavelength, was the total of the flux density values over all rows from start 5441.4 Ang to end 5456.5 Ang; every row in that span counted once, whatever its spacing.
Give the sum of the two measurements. 425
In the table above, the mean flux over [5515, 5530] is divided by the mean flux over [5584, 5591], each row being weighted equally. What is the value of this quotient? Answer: 0.92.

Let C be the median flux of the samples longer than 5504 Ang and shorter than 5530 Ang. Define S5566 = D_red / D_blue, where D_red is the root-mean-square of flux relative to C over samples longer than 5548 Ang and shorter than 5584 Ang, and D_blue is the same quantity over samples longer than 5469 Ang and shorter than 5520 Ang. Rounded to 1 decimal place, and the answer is 2.6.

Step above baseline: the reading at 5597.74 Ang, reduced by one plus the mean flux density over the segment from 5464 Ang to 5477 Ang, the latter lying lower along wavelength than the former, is 1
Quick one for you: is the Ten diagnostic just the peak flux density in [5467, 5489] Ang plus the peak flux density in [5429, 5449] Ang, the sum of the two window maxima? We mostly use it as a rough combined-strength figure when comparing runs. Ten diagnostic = 129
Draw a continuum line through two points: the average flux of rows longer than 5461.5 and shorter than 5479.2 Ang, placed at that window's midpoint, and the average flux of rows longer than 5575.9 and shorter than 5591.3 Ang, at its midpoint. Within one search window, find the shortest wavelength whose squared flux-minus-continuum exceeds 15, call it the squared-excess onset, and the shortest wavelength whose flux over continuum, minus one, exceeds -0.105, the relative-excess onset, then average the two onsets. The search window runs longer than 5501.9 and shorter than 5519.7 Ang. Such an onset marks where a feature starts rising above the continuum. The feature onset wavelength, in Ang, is 5509.5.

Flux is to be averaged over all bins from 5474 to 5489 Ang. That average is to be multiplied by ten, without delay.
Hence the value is 609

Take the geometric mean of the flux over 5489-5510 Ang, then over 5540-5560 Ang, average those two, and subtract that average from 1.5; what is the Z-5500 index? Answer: -57.7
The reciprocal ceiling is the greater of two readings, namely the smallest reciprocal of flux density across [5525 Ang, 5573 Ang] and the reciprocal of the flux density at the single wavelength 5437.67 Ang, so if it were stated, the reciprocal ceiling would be 0.0172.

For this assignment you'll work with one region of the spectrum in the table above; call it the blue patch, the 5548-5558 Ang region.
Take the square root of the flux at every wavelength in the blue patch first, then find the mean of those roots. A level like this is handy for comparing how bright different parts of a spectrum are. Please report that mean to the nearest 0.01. 7.89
